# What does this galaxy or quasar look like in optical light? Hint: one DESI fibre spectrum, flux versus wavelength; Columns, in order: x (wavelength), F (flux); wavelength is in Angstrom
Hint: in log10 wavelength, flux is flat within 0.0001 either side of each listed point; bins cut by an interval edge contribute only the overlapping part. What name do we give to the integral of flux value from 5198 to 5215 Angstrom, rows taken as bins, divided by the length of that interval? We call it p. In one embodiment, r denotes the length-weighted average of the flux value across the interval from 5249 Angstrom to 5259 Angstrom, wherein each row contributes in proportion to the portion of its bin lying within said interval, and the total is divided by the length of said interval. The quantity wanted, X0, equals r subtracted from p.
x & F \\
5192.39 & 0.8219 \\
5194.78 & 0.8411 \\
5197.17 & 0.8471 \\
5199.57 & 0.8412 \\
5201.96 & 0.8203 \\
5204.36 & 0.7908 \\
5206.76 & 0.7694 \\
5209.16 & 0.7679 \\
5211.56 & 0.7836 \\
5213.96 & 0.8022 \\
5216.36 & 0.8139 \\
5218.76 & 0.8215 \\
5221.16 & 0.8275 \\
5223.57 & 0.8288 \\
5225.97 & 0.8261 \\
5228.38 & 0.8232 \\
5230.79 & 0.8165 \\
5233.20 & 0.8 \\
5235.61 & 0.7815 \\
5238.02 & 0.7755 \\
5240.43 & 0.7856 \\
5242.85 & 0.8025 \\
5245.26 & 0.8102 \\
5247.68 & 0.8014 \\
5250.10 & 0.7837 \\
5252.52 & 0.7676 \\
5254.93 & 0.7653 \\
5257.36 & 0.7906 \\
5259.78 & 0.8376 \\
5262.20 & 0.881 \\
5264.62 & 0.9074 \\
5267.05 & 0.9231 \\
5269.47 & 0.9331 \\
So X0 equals 0.02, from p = 0.797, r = 0.779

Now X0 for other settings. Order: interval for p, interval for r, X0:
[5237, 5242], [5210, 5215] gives -0.01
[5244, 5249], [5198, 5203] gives -0.03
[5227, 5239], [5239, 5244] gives 0.01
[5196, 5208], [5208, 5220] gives 0.01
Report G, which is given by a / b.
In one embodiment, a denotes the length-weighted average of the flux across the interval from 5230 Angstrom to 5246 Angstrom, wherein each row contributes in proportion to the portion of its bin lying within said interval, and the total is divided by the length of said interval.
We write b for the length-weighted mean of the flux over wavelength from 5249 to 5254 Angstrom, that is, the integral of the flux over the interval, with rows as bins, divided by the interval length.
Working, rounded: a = 0.795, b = 0.78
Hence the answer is 1.02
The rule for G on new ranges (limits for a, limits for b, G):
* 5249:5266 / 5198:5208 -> 1.02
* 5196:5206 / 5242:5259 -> 1.04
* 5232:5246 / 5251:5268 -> 0.95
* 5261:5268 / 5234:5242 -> 1.15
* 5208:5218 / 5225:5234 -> 0.97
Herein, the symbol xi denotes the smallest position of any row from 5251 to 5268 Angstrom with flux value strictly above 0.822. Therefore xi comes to 5259.78 Angstrom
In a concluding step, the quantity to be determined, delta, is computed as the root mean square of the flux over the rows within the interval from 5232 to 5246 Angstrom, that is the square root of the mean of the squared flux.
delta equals 0.79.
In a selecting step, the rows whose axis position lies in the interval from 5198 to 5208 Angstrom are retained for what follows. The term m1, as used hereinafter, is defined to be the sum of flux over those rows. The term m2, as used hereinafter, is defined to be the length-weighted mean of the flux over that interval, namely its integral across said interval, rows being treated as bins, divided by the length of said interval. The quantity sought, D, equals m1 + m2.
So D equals 4.03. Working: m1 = 3.22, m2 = 0.806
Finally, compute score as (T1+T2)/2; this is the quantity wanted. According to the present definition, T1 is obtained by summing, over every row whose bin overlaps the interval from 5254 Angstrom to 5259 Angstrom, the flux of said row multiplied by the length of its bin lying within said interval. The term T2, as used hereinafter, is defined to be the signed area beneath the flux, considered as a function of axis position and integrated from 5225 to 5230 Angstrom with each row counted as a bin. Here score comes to 4.01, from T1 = 3.91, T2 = 4.12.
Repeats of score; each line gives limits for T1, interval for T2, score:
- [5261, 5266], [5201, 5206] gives 4.24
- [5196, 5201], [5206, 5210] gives 3.64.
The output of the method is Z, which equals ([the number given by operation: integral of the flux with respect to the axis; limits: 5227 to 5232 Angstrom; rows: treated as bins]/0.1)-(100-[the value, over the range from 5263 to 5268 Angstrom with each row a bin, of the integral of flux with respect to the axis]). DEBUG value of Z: -54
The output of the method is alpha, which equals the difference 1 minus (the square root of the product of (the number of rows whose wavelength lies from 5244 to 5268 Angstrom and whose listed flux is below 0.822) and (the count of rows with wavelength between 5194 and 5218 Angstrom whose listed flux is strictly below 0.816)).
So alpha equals -5.0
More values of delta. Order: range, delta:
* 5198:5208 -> 0.81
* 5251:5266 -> 0.83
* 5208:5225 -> 0.81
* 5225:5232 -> 0.82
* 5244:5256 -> 0.79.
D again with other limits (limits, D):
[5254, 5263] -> 4.09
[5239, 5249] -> 4.00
